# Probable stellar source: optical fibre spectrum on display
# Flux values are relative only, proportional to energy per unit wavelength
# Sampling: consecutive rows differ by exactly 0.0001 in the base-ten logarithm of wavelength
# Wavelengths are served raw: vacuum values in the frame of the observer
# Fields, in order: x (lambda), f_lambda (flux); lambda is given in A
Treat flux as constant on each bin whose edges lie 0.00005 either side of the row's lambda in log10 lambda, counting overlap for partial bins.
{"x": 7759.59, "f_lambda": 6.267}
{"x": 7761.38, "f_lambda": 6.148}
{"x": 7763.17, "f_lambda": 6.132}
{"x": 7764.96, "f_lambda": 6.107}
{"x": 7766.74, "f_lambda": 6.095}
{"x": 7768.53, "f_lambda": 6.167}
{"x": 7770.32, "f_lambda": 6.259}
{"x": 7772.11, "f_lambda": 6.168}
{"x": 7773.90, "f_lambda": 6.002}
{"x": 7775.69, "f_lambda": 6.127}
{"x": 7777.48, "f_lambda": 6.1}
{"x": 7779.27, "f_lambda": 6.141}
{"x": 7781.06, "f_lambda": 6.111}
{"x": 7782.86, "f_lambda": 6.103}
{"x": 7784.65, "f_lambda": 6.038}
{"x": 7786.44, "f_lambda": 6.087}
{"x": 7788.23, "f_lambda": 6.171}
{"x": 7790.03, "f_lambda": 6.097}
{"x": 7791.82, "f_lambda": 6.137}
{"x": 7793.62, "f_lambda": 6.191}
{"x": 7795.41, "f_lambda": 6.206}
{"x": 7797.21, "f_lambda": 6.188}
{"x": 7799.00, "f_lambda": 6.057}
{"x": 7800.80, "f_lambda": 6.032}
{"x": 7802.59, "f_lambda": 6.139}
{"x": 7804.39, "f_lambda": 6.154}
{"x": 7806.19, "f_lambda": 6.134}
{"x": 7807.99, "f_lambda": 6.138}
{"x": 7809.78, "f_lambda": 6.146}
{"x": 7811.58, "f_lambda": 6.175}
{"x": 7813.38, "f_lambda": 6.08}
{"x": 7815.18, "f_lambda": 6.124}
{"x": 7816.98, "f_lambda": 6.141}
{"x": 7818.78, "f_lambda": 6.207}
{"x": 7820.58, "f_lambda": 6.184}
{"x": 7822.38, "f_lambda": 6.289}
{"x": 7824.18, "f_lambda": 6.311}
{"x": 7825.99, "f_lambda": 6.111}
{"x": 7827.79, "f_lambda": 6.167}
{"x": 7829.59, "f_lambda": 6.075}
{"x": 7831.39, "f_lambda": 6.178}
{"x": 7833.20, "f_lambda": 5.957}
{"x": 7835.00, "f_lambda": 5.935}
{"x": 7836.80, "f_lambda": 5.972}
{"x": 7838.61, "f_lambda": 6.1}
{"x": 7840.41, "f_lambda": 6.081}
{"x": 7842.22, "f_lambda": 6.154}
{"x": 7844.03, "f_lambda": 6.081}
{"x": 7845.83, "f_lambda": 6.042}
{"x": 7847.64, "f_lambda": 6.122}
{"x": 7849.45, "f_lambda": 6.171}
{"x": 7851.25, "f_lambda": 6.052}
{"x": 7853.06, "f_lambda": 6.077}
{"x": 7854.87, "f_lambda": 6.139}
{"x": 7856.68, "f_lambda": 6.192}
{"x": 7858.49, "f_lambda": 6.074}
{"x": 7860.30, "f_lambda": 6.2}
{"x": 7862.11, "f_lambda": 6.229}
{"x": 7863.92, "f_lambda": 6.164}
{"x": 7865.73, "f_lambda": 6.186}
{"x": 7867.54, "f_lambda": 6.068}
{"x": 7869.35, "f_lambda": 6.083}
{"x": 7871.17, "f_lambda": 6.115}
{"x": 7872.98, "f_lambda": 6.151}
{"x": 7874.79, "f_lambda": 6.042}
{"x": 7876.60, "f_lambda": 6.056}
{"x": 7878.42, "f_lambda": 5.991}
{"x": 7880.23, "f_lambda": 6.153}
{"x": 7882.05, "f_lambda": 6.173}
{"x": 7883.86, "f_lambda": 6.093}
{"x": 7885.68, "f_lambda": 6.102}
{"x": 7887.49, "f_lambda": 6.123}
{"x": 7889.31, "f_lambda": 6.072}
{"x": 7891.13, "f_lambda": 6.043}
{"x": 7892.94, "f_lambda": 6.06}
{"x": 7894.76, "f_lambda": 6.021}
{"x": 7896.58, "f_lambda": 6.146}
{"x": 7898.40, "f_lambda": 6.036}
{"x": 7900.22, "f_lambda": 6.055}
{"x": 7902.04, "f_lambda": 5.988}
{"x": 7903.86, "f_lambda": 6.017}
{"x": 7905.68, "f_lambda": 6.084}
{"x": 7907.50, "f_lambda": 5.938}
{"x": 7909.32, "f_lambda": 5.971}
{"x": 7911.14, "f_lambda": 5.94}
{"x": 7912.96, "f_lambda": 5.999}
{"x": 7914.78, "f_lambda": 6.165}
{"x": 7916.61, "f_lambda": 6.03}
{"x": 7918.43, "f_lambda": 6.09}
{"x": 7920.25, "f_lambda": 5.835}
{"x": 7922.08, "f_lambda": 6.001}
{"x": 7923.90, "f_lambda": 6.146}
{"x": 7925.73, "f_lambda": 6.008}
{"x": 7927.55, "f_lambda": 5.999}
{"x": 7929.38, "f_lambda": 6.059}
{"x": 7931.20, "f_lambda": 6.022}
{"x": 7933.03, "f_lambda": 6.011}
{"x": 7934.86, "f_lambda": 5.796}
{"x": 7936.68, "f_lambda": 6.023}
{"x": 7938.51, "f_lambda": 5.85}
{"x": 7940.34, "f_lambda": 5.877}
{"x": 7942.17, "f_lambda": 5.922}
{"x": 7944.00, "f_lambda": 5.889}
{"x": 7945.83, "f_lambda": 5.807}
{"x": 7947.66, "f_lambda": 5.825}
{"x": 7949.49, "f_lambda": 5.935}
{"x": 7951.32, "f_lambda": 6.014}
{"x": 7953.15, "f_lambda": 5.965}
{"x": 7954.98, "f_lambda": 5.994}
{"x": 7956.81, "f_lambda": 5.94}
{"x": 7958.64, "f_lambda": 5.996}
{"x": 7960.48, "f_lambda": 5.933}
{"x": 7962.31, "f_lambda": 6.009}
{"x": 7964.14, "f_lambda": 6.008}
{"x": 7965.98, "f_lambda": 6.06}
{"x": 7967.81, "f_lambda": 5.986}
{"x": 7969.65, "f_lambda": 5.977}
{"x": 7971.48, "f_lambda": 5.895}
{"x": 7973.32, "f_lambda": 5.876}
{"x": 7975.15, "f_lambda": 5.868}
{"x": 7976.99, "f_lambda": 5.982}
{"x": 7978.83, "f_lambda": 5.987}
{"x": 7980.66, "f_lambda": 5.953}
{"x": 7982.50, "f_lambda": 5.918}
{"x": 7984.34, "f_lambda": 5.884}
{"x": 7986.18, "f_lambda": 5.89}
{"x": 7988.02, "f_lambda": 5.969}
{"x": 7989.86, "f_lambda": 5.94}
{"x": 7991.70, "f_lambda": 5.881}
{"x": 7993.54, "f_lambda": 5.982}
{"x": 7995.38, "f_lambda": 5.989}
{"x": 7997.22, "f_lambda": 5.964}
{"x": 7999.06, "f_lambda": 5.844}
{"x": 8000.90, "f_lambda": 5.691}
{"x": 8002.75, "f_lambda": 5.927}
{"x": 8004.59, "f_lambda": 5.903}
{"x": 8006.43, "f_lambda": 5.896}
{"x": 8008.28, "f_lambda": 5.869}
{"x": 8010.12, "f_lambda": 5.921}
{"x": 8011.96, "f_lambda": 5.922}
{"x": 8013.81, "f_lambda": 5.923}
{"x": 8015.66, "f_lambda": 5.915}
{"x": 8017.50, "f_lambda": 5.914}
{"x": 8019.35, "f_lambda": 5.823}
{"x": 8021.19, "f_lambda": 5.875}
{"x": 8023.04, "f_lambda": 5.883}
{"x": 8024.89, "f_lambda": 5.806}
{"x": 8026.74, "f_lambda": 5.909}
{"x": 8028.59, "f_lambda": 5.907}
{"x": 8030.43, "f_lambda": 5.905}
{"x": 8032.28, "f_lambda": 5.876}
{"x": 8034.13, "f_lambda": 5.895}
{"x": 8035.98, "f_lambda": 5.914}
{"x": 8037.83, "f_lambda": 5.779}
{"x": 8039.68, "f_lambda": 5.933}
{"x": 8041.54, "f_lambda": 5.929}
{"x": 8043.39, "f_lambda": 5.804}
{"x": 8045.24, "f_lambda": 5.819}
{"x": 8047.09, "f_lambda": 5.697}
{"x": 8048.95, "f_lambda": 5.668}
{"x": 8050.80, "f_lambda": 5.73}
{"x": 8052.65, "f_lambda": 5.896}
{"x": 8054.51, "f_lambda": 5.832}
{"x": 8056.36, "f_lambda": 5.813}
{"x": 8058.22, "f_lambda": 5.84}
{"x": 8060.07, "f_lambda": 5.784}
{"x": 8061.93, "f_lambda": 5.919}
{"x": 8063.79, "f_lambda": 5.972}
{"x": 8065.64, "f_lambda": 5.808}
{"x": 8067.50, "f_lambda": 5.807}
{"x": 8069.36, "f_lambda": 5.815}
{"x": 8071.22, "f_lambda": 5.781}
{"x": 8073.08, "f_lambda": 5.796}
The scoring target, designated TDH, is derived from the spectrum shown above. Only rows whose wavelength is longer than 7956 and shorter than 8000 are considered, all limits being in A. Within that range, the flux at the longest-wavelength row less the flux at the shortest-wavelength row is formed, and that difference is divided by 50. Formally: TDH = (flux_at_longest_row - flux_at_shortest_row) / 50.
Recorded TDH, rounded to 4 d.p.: -0.0019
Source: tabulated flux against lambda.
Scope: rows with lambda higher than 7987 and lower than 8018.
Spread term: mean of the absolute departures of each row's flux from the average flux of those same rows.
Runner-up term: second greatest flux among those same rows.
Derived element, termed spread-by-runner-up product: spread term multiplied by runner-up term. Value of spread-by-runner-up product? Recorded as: 0.26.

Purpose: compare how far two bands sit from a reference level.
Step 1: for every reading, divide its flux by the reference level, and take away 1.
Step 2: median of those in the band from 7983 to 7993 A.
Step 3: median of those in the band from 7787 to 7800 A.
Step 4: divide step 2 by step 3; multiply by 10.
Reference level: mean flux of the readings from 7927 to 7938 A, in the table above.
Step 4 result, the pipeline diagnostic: -5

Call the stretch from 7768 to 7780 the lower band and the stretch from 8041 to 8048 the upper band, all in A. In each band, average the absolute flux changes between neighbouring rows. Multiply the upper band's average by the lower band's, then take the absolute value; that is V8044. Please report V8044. 0.0079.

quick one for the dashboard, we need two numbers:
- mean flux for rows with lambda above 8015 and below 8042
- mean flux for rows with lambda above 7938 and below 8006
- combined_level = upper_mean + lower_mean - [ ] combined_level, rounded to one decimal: 11.8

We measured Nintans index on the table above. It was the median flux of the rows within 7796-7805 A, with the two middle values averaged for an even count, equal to 6.14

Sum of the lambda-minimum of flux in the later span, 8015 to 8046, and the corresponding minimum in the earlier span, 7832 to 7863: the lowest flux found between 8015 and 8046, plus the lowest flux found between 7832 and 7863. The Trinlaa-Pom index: 11.7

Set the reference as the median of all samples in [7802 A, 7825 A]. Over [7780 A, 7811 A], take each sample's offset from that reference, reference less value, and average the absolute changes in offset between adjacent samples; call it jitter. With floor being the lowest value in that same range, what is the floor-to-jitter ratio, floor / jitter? 135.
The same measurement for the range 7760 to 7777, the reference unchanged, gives 80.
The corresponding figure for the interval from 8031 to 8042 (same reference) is 87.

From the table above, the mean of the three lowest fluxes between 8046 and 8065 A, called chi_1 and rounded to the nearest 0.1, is 5.7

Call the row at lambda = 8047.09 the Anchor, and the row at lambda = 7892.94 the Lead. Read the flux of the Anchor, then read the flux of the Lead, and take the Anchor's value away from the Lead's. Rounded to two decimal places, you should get 0.36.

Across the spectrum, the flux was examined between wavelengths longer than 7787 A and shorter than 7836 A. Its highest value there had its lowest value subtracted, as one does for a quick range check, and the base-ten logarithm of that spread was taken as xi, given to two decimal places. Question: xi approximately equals -0.42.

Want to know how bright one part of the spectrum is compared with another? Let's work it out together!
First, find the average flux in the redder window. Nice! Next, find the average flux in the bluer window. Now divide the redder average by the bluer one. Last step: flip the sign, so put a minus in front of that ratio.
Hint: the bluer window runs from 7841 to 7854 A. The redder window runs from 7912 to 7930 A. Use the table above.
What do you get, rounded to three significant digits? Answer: -0.989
